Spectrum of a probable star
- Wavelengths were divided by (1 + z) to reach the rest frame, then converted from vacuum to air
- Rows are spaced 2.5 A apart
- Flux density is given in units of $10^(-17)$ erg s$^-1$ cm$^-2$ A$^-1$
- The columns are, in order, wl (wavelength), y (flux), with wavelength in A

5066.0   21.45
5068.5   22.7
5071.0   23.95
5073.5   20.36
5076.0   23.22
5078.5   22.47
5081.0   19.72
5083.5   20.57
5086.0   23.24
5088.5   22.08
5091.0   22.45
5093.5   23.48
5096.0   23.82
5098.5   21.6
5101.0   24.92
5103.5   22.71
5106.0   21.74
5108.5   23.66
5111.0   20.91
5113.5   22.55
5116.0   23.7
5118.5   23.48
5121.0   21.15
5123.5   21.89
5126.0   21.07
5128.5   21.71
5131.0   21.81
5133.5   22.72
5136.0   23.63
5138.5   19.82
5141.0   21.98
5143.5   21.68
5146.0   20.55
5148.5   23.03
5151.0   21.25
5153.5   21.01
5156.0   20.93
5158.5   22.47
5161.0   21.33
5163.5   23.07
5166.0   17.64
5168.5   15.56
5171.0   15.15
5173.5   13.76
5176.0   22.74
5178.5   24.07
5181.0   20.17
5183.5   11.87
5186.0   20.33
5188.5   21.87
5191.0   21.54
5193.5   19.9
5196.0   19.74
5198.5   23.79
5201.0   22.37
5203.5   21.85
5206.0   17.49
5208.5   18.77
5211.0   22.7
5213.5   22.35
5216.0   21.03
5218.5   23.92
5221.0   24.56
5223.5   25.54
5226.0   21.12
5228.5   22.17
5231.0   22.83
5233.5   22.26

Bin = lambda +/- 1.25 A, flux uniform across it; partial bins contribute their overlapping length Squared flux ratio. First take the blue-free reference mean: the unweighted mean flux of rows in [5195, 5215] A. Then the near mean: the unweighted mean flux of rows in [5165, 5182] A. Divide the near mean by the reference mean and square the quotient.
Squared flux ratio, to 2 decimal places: 0.76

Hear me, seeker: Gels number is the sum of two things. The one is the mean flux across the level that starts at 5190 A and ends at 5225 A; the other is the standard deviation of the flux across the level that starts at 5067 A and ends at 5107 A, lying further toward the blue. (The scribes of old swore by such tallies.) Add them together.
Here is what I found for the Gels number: 23.2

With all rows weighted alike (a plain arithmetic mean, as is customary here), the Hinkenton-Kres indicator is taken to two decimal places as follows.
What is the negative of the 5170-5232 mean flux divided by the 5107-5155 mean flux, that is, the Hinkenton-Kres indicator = -0.95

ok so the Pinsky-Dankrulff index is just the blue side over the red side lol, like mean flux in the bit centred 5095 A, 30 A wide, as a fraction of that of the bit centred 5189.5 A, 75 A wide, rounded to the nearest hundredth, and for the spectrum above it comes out 1.09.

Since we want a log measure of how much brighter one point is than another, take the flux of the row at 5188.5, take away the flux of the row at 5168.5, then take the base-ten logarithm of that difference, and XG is 0.8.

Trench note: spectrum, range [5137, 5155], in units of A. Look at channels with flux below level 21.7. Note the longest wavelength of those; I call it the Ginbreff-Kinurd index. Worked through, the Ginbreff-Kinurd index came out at 5153.5 A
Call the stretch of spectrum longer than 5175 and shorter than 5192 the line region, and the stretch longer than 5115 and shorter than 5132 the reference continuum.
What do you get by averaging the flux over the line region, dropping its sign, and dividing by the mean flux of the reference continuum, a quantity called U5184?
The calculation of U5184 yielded 0.92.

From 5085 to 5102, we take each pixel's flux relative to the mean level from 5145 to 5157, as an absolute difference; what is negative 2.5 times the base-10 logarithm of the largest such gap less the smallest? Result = -1.3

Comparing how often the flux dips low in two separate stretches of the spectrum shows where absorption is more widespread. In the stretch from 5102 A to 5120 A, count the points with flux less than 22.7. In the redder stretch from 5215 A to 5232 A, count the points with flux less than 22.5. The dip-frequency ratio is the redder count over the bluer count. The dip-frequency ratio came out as 1.0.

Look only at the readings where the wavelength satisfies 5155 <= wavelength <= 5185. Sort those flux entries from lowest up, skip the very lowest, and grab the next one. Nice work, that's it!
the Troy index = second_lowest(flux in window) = 13.76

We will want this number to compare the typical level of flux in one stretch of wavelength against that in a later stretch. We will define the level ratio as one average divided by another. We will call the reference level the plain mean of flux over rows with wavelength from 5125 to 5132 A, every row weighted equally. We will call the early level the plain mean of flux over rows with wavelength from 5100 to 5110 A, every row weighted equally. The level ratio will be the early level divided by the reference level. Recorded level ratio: 1.08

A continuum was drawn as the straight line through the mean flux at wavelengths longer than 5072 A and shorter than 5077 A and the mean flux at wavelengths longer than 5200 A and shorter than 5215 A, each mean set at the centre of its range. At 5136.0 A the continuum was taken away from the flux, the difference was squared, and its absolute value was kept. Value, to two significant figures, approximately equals 5.0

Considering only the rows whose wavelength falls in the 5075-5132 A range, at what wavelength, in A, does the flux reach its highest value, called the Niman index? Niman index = 5101.0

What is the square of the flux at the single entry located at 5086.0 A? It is 540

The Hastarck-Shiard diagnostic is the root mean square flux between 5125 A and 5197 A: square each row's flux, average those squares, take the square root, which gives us 20.6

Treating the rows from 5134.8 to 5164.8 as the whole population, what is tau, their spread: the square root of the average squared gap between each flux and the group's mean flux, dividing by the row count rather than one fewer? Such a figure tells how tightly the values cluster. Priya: 1.09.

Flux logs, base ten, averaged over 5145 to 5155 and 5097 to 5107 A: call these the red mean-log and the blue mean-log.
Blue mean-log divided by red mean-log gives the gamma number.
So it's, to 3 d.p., 1.019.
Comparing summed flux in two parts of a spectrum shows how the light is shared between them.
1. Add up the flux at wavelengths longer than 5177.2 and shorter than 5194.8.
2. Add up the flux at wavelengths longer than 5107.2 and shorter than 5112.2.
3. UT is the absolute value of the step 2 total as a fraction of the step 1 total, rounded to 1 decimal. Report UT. 0.3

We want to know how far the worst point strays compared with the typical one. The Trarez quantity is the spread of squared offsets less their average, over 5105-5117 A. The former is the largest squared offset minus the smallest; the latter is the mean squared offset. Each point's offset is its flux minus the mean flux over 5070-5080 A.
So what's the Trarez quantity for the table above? 1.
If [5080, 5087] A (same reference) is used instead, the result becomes 3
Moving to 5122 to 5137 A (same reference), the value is 1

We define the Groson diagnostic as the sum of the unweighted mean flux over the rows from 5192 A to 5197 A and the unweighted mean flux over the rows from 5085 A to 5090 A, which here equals 42.5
